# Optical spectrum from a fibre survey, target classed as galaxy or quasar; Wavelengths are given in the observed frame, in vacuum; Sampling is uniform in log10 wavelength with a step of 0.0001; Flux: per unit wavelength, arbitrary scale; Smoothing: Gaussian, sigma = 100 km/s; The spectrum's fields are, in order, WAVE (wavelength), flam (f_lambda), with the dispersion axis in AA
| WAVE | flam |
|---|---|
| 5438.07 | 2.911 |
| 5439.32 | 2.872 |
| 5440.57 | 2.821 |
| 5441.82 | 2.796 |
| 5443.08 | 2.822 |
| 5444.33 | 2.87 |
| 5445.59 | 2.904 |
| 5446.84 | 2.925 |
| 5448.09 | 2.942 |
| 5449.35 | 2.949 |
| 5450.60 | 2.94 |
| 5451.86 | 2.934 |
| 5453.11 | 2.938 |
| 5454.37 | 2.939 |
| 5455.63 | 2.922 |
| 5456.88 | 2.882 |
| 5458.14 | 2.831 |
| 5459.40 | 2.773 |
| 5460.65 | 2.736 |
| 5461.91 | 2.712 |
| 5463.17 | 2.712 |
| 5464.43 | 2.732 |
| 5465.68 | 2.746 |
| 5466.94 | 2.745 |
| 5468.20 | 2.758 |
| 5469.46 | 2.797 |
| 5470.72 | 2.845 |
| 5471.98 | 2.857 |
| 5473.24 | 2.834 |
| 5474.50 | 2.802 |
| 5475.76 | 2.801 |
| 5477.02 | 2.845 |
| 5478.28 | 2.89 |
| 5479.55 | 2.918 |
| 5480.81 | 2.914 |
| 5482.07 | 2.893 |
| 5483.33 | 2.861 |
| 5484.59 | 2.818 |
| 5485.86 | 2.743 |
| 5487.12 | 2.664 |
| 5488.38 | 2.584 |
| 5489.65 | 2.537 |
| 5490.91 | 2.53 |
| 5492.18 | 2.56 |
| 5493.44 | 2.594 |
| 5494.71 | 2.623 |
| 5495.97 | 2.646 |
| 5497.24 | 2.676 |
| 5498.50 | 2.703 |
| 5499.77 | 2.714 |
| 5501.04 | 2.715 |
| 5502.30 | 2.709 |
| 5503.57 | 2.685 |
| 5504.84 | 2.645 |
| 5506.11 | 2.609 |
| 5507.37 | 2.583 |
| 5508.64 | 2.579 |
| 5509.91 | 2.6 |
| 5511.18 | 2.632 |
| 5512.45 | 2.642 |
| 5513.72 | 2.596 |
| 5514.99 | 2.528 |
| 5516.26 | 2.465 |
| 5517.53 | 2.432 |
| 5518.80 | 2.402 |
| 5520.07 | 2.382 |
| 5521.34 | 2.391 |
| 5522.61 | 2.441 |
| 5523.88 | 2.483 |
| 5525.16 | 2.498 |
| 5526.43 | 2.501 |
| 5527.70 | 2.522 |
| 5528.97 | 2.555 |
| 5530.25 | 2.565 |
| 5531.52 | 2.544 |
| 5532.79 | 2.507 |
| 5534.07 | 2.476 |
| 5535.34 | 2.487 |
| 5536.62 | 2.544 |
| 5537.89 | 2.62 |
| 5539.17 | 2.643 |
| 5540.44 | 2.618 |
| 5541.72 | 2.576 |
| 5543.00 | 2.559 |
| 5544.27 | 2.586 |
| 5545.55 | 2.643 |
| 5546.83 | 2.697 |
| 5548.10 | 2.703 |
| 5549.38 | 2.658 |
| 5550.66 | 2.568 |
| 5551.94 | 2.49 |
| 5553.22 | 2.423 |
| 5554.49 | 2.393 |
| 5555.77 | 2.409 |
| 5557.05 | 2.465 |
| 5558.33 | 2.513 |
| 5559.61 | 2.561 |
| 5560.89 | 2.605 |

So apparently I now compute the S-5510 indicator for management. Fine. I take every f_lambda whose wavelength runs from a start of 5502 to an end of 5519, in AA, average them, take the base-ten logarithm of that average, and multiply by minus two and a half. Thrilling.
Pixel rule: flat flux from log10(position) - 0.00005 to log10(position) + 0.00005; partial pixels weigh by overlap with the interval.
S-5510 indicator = -1.03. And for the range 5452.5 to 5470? -1.12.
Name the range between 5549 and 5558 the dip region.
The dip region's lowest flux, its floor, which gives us 2.393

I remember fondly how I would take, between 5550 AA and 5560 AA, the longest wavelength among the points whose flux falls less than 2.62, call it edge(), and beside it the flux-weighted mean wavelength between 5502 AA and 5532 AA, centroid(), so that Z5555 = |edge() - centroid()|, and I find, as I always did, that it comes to 42.9 AA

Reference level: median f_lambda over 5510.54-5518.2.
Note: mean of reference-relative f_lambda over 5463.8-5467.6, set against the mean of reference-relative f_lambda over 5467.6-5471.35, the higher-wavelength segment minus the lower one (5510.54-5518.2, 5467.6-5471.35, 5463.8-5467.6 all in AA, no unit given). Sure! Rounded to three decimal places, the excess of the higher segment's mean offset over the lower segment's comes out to 0.059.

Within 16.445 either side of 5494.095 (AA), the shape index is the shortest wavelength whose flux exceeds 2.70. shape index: 5478.28 AA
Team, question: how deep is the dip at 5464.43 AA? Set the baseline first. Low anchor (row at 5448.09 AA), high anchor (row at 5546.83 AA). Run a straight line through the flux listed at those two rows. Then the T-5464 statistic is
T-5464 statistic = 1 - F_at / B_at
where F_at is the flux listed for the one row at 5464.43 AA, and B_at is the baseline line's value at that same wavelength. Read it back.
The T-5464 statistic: 0.06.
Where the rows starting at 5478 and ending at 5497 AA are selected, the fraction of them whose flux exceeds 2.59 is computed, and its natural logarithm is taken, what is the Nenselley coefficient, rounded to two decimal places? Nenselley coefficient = -0.31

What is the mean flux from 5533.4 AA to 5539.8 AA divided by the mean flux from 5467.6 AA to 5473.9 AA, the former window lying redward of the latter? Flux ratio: 0.91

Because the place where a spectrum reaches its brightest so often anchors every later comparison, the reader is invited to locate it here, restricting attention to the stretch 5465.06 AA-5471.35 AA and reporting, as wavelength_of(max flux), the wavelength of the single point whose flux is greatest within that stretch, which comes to 5470.72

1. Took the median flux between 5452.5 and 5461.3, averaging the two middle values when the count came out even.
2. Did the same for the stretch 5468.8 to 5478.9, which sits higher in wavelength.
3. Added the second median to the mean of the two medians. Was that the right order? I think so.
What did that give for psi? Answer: 5.70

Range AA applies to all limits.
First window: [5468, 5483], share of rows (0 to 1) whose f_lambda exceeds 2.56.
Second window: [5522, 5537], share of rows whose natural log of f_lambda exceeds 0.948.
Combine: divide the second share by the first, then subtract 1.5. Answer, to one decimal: -1.5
